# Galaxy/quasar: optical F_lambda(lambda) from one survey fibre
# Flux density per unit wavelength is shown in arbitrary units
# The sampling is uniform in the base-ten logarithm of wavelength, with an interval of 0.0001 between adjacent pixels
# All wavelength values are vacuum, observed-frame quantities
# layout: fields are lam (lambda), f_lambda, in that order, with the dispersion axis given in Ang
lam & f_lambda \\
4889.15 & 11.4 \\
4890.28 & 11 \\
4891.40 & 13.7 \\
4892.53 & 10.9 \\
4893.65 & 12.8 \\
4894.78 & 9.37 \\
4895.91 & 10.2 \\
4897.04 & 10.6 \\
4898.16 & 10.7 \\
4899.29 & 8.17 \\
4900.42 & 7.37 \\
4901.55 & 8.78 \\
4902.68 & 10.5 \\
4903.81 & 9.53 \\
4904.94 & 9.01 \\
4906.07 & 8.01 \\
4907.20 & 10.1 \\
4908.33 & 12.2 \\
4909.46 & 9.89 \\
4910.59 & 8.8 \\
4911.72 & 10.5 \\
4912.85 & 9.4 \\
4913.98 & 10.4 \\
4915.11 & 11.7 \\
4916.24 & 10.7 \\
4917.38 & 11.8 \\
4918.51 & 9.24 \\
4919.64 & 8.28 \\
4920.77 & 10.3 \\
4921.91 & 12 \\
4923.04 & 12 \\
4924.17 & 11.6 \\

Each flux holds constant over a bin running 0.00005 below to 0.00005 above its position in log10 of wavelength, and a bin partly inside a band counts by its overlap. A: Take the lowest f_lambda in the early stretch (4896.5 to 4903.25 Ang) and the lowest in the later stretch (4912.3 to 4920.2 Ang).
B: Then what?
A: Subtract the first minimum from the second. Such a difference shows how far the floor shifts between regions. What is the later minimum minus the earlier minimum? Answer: 0.9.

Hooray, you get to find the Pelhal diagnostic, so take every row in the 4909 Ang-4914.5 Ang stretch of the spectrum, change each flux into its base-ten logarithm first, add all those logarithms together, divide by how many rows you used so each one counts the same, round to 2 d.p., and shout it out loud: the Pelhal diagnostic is 0.99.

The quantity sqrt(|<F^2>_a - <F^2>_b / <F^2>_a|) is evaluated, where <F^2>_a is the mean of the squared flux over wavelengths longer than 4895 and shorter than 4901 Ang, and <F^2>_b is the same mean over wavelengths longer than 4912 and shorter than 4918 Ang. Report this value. 9.4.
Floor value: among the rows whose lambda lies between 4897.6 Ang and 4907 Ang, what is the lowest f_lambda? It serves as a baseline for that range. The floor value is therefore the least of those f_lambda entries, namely 7.37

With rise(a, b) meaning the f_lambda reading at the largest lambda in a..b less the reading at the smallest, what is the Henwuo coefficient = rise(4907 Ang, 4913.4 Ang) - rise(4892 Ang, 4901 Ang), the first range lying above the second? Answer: 2.8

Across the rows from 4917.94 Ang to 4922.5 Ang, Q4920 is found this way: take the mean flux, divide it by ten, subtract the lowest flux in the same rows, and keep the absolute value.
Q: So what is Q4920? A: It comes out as 7.28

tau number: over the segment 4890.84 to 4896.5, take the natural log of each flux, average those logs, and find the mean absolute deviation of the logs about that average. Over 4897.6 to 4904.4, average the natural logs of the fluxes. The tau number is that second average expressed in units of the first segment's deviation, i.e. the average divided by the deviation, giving 17.2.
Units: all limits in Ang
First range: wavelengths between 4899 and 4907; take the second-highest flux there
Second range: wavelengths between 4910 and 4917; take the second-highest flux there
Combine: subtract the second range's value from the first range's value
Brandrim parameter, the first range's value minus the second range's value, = -1.2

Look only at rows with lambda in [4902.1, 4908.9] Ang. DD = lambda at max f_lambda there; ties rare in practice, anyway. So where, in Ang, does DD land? 4908.33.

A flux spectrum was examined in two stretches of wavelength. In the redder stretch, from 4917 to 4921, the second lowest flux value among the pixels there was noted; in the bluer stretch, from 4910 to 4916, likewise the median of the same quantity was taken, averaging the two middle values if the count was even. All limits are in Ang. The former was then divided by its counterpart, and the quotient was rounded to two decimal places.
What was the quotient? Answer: 0.89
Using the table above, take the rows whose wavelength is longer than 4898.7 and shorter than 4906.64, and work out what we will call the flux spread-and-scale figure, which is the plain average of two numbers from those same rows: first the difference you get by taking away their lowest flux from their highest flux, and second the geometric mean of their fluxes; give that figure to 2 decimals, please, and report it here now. 5.92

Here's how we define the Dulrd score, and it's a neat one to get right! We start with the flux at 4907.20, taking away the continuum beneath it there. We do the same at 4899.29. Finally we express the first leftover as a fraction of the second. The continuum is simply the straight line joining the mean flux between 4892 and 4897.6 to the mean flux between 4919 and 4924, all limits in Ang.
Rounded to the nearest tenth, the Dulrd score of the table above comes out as 0.2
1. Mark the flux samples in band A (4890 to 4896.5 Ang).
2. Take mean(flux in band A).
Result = 11.3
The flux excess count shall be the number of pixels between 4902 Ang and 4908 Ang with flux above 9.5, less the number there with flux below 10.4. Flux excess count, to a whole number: -1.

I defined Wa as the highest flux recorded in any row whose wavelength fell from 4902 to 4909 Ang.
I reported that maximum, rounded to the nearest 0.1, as 12.2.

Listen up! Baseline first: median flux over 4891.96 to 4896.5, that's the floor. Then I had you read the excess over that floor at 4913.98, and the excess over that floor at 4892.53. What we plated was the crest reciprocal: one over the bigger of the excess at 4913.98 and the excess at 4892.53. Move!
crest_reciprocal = 3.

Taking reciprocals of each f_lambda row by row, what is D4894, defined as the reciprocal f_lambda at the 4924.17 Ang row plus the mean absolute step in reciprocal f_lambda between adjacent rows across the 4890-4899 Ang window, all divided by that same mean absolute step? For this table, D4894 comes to 7.5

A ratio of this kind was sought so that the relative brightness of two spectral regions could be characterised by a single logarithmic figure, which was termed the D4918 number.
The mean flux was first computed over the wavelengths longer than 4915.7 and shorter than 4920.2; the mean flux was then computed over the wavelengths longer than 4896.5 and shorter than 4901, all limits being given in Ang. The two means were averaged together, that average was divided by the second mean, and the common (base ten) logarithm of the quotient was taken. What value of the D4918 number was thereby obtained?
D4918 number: 0.018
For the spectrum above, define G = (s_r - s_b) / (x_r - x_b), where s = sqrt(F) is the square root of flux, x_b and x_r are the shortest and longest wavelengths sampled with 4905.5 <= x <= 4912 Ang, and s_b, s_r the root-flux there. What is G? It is 0.073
